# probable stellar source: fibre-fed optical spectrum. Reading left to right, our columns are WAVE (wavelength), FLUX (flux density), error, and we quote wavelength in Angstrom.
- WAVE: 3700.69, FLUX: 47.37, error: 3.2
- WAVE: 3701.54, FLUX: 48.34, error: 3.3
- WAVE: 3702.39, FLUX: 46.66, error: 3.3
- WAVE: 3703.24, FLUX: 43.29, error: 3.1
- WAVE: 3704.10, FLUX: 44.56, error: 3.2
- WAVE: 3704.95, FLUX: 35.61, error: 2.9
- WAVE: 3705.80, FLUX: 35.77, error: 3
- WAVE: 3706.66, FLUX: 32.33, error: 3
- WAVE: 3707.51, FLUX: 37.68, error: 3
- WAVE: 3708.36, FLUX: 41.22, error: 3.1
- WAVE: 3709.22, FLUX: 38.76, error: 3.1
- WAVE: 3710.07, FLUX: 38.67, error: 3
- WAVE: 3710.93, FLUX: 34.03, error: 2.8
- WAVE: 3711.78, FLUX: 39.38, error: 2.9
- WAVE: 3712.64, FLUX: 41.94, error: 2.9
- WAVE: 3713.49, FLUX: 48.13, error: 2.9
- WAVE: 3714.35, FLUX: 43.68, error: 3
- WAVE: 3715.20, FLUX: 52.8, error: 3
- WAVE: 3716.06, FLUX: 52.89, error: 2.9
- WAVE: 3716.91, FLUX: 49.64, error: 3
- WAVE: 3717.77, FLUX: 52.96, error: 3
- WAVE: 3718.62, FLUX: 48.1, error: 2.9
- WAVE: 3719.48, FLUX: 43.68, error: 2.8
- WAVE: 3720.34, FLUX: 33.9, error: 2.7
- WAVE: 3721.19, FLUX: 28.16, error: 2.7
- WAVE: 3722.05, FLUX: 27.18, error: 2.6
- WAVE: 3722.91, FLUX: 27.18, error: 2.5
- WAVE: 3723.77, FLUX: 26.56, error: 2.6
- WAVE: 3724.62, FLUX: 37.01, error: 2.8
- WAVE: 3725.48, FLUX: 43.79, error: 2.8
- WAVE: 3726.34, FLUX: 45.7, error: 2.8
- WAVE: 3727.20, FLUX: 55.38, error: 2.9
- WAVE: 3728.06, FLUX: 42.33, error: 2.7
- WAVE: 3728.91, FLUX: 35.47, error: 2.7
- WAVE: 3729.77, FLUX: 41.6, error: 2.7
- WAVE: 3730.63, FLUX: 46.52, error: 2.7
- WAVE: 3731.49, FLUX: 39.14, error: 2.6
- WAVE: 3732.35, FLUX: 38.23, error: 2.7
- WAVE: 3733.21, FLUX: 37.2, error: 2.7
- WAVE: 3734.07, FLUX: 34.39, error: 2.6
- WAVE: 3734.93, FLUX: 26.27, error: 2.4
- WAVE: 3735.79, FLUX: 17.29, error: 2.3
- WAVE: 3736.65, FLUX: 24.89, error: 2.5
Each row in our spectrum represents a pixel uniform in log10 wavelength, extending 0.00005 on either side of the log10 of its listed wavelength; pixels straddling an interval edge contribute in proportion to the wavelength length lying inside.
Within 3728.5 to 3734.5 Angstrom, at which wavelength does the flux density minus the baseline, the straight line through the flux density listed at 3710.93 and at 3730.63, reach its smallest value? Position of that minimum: 3734.07 Angstrom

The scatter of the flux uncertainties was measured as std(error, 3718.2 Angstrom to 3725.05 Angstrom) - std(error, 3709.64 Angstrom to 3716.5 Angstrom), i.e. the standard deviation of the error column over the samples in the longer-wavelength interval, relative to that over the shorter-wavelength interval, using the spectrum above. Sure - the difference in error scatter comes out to 0.06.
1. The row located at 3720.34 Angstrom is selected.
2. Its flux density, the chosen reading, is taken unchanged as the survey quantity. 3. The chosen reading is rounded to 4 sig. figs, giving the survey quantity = 33.90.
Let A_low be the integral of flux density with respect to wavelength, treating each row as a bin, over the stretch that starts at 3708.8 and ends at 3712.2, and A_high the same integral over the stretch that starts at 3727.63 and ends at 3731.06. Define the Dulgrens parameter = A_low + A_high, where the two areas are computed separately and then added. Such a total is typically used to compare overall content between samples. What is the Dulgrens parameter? 271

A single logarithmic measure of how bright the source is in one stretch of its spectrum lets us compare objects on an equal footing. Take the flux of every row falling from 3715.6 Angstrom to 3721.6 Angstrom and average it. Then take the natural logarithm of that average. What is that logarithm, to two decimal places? 3.79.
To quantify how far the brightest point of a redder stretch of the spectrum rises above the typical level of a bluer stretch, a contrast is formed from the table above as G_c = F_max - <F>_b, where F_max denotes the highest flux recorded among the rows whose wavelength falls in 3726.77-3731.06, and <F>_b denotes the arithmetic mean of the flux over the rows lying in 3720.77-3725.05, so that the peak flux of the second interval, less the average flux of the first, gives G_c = 26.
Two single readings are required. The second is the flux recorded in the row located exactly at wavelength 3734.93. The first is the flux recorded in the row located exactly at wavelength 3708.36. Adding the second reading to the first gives 67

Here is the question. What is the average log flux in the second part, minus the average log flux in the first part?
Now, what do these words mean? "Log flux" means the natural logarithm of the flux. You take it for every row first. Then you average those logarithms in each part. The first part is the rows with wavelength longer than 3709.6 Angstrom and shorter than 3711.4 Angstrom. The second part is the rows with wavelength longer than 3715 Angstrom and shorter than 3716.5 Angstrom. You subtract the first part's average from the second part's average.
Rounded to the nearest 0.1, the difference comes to 0.4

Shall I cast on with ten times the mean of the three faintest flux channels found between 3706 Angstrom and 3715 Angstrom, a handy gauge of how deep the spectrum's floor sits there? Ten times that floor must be 347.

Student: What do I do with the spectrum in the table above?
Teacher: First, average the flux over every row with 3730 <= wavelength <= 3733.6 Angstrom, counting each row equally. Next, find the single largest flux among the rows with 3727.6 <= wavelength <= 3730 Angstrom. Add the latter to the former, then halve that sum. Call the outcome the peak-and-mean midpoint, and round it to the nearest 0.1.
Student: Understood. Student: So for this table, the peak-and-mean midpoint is 41.3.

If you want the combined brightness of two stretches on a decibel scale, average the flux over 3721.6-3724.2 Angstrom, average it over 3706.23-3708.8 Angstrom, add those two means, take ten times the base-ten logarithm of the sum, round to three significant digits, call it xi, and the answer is 18.1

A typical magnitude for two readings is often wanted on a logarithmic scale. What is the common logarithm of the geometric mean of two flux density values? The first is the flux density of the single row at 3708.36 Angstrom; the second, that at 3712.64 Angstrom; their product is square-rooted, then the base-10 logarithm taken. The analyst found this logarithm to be 1.62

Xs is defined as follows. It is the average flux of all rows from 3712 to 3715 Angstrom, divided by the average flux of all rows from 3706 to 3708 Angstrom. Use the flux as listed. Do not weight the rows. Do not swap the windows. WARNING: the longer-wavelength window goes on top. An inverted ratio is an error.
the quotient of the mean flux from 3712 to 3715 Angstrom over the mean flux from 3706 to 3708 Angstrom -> 1.27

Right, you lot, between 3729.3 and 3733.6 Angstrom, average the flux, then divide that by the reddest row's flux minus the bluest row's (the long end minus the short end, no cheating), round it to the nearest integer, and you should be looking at -9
